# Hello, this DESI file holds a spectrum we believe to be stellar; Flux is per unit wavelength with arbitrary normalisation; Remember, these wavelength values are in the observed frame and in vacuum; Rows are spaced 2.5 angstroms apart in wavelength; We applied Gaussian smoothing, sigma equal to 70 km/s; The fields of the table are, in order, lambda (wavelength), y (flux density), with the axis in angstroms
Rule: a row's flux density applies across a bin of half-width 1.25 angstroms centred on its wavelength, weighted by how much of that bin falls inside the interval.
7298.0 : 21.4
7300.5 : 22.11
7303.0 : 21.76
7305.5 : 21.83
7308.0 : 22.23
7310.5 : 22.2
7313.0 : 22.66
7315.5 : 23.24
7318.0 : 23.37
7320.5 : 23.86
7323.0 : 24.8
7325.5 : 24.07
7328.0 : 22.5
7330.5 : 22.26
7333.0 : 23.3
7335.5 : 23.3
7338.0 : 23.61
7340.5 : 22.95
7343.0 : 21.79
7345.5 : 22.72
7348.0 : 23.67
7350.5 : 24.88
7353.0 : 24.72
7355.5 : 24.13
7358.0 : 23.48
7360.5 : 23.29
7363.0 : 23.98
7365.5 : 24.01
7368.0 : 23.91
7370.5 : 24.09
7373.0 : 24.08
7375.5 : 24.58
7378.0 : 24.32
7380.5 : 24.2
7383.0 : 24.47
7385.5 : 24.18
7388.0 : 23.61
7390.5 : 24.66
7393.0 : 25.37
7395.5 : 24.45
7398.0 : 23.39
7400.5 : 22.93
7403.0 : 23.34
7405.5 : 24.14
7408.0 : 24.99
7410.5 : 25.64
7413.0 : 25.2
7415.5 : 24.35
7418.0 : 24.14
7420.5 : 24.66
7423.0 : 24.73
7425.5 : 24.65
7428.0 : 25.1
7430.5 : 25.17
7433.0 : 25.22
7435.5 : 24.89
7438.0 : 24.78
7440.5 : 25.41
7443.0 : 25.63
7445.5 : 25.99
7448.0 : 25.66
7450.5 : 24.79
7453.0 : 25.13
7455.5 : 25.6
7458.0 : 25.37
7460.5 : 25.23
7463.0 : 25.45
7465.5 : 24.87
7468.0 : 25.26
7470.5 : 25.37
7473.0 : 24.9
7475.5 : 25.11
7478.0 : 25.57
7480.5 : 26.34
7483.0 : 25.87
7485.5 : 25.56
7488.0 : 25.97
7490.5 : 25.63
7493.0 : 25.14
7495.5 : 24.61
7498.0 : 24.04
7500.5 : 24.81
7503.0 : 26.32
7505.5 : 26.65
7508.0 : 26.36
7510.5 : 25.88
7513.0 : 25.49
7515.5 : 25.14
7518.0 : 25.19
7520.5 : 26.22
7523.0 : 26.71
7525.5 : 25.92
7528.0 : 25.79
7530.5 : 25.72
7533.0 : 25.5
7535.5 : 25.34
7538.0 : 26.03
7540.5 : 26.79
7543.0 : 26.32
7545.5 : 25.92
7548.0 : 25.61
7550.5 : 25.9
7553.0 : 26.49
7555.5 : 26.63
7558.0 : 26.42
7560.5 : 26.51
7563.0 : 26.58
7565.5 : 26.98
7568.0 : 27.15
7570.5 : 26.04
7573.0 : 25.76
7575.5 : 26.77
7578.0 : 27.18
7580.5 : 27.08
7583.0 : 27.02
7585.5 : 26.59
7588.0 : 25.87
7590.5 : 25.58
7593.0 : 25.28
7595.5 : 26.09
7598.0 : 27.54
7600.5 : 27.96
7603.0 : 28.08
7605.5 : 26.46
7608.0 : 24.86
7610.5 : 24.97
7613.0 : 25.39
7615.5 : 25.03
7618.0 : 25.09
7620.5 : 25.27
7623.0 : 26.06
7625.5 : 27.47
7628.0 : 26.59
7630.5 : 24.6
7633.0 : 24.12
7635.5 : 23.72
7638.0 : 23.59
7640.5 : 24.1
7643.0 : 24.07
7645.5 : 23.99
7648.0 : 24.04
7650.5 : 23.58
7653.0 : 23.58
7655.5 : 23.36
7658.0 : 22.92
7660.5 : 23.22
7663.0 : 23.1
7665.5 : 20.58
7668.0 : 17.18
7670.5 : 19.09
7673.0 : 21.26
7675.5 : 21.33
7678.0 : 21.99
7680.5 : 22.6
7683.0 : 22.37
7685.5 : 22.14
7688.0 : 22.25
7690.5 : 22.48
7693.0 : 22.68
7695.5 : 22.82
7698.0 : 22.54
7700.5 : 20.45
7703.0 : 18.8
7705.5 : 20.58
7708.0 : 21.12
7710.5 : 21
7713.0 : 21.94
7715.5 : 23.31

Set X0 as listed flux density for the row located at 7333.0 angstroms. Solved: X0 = 23.3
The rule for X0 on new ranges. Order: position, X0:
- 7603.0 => 28.08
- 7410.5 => 25.64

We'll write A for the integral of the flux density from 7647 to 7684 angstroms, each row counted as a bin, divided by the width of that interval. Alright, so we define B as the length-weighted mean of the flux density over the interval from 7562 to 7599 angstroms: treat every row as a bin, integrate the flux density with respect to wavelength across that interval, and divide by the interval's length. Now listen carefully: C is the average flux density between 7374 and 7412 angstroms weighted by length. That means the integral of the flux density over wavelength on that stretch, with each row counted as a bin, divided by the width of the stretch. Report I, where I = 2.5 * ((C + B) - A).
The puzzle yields 72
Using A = 22.0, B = 26.5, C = 24.3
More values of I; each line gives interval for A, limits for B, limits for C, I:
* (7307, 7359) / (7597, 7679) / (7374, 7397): 63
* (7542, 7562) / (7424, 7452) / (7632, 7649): 57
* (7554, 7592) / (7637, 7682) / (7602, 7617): 54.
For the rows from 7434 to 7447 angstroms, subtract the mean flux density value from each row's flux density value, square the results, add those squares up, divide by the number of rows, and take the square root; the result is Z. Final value 0.45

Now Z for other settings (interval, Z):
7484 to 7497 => 0.47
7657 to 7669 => 2.32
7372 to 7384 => 0.18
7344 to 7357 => 0.78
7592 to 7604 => 1.11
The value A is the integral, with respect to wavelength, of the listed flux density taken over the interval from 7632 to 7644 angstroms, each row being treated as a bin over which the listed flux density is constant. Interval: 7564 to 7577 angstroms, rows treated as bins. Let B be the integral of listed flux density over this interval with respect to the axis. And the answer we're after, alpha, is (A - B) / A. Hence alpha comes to -0.203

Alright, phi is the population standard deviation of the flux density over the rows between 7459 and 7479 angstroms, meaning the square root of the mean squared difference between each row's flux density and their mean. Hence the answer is 0.23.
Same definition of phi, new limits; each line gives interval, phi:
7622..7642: 1.37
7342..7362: 0.96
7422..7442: 0.25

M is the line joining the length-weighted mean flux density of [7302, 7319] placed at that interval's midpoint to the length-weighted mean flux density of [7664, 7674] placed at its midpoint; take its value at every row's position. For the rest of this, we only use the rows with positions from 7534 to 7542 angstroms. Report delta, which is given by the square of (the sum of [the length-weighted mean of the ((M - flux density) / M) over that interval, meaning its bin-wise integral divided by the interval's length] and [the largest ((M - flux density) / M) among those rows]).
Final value 0.24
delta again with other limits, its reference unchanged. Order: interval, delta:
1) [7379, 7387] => 0.05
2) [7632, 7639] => 0.15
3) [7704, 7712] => 0.02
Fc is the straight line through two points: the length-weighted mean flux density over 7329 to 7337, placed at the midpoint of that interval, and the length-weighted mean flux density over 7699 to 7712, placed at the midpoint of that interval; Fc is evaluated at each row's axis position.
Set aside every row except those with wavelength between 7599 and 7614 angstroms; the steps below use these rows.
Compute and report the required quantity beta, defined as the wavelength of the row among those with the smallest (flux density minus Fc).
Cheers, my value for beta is 7608.0 angstroms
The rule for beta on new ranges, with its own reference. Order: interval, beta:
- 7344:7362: 7345.5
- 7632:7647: 7638.0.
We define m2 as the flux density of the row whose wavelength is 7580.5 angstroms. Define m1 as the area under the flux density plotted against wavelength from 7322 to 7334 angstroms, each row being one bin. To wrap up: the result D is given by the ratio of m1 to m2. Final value 10.4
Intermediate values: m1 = 280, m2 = 27.08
